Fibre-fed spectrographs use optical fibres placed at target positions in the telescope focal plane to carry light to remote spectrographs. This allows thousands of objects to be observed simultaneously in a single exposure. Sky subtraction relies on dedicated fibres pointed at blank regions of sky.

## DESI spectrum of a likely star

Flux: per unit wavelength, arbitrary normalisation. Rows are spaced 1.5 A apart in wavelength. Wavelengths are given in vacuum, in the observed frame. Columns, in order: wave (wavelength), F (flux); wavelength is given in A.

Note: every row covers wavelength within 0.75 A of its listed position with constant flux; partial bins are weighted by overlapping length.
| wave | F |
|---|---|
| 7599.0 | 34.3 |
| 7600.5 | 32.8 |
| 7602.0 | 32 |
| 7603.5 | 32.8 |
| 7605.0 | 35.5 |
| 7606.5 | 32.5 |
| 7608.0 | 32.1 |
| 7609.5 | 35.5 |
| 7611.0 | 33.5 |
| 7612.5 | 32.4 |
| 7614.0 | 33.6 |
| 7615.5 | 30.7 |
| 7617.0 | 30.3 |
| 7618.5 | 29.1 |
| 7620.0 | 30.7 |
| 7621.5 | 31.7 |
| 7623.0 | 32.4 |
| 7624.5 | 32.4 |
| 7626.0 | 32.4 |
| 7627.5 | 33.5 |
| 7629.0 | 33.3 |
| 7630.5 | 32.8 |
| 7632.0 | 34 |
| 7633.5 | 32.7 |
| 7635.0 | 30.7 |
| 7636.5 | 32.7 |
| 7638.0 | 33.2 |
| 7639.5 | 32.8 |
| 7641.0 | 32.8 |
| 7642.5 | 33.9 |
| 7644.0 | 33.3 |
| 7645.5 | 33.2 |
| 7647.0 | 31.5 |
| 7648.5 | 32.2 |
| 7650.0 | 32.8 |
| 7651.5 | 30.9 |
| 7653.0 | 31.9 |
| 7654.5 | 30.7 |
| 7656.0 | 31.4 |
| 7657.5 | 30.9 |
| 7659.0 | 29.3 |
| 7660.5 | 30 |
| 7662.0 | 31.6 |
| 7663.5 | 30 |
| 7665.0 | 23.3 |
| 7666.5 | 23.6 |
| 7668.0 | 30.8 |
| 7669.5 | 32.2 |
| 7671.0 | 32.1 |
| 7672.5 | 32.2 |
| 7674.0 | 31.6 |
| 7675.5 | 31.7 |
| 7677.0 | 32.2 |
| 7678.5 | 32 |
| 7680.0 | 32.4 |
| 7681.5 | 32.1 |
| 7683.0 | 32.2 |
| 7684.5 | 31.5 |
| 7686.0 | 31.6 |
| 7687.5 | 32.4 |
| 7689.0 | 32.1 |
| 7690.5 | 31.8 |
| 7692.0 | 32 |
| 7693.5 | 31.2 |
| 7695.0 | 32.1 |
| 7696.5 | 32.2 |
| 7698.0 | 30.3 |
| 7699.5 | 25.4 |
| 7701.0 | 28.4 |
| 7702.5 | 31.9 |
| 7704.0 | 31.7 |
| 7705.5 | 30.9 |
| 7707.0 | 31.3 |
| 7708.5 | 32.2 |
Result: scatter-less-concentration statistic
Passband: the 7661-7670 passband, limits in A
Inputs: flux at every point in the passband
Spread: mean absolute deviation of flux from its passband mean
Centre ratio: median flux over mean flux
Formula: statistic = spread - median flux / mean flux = 2.4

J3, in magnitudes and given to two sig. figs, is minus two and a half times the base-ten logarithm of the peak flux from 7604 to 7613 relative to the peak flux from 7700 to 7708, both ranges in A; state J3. -0.12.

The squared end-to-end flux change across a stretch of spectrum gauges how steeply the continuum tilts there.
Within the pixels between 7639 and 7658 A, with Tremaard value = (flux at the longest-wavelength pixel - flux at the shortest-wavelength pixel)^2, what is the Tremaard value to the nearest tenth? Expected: 3.6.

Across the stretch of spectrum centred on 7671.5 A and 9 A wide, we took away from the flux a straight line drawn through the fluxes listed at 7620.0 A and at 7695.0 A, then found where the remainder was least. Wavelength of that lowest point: 7668.0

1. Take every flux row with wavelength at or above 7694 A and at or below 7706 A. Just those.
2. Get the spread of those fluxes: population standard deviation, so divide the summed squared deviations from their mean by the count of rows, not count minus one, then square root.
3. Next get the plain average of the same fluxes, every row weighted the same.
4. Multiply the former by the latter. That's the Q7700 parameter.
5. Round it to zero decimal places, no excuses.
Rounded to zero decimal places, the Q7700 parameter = 67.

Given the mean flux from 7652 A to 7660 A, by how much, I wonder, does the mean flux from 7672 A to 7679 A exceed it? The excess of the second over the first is 1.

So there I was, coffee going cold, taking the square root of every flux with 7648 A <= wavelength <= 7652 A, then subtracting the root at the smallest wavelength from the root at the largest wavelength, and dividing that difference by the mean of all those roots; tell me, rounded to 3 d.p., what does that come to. -0.020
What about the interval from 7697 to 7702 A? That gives -0.033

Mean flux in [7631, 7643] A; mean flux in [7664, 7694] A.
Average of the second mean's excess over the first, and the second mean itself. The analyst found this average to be 14.6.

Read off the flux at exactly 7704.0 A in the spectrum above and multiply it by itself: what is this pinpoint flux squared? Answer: 1005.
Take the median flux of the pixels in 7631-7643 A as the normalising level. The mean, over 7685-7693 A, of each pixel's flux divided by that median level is 0.97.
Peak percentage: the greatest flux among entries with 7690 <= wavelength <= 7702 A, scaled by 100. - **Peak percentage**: 3220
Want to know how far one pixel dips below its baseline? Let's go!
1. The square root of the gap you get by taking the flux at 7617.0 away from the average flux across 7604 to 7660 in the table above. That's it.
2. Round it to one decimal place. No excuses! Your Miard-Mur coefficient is 1.4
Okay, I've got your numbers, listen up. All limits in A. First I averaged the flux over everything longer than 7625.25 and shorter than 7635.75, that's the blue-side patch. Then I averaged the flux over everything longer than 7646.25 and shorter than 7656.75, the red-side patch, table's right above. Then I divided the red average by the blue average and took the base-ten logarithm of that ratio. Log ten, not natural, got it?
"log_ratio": -0.015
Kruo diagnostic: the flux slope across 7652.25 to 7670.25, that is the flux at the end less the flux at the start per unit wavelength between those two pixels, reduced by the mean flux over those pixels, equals -29.6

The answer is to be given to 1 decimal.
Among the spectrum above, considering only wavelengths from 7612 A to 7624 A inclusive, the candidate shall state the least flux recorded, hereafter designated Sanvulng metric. 29.1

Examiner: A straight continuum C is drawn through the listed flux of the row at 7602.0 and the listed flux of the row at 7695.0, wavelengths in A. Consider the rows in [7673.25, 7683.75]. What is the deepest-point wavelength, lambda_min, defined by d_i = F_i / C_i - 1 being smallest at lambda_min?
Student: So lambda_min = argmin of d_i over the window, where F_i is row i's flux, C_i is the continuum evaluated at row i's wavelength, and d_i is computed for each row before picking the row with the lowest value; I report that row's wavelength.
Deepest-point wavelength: 7674.0 A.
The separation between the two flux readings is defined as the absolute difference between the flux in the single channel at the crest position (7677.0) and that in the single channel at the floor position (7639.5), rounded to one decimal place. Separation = 0.6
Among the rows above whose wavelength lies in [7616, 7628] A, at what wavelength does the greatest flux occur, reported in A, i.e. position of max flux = 7627.5 A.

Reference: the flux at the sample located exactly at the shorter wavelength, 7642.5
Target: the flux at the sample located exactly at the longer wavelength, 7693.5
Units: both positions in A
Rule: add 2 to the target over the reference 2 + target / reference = 2.92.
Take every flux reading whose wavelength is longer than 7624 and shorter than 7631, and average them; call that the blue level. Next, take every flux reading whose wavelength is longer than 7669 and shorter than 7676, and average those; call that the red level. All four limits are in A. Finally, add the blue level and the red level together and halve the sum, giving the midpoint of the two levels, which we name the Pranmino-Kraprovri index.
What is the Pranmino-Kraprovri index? 32.4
